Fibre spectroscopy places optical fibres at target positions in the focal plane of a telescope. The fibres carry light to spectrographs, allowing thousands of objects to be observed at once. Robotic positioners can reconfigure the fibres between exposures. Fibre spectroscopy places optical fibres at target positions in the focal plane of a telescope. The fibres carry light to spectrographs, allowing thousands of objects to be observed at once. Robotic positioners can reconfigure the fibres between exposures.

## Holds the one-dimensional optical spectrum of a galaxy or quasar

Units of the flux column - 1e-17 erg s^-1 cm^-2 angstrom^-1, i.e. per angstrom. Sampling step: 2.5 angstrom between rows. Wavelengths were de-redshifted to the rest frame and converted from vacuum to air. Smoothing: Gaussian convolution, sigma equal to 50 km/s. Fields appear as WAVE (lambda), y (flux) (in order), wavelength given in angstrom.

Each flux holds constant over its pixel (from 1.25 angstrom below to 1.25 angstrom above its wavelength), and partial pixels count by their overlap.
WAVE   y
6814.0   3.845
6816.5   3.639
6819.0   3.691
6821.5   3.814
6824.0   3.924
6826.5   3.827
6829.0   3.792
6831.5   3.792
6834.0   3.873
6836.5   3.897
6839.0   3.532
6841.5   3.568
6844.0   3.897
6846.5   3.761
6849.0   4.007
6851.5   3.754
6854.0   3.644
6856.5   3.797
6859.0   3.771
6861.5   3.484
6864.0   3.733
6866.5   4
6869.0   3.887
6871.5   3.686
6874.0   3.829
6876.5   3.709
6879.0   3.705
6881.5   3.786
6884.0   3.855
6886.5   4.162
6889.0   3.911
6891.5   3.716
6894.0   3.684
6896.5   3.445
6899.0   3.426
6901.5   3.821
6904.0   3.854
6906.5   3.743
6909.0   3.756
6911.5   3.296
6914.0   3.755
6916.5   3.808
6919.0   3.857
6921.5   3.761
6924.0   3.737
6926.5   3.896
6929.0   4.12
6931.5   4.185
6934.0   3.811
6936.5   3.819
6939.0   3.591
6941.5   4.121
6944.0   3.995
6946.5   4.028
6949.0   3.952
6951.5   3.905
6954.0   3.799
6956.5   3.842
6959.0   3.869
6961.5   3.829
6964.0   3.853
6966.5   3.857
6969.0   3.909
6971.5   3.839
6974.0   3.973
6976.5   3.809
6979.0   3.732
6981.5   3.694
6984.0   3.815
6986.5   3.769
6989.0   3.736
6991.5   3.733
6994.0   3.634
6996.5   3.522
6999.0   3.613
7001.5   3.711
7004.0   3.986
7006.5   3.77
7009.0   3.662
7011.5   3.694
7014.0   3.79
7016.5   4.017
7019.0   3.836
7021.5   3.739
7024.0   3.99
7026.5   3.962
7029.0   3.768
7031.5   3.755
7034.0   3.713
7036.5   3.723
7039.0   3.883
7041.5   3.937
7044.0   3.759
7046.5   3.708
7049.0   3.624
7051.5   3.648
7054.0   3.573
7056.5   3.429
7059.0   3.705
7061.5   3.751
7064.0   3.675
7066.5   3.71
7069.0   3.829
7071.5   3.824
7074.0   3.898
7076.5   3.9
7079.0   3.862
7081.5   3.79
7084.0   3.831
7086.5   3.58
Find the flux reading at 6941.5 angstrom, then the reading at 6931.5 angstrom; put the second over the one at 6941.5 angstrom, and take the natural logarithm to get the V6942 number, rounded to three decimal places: 0.015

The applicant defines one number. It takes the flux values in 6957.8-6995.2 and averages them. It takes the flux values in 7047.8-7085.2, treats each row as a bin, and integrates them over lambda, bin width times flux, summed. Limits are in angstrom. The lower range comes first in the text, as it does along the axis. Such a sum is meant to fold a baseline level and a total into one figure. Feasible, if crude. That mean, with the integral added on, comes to 144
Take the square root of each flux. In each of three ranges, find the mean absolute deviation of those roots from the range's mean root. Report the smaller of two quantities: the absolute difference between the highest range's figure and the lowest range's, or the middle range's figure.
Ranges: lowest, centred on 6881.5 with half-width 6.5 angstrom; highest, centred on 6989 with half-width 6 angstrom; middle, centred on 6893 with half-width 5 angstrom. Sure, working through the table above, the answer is 0.022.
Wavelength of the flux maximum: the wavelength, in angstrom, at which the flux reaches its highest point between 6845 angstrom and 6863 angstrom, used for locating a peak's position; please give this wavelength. 6849.0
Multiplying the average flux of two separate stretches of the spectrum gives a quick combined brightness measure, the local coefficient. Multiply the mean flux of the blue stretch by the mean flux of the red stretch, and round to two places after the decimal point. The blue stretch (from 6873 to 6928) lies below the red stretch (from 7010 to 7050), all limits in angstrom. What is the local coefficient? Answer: 14.28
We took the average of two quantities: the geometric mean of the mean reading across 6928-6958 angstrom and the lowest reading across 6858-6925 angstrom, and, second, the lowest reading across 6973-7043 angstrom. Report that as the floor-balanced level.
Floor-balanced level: 3.56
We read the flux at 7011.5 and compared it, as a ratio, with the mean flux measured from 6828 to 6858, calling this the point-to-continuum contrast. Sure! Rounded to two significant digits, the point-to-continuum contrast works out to 0.98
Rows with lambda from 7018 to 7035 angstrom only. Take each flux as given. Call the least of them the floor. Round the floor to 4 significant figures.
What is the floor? 3.713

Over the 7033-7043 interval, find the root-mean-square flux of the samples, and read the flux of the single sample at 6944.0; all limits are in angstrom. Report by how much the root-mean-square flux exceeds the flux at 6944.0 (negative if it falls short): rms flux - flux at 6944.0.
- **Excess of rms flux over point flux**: -0.18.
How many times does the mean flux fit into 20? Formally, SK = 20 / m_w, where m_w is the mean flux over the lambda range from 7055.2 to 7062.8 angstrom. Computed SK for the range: 5.51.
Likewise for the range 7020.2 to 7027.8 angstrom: 5.13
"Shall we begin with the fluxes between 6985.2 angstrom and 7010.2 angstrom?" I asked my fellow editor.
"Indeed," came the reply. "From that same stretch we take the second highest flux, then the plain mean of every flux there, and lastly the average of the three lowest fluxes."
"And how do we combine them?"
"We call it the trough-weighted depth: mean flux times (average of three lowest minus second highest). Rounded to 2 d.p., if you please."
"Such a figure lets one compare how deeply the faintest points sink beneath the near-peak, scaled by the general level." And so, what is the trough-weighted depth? -0.67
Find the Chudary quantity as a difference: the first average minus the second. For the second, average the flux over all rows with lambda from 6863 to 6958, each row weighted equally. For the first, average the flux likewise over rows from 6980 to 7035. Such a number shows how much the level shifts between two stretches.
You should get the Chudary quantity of -0.047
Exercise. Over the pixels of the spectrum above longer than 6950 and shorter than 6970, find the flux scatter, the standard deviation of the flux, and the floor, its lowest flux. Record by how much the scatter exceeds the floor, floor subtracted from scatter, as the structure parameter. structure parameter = -3.76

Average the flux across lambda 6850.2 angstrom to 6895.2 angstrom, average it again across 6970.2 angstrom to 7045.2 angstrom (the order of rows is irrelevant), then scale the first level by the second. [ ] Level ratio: 1.000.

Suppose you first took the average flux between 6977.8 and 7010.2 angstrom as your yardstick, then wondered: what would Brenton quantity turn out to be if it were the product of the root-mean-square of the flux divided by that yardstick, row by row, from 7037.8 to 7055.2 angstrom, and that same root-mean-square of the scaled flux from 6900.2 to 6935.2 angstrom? 1.03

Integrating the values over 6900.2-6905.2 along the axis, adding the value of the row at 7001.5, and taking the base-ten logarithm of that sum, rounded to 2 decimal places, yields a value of 1.36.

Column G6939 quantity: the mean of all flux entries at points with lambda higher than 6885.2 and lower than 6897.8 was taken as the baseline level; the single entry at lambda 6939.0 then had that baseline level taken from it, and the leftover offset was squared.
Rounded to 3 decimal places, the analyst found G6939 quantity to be 0.037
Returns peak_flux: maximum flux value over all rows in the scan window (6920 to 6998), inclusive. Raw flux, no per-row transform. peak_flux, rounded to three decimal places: 4.185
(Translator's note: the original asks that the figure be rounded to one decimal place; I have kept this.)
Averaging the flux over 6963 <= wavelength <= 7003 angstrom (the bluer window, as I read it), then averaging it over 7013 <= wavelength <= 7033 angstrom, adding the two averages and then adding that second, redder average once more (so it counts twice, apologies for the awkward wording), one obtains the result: 11.5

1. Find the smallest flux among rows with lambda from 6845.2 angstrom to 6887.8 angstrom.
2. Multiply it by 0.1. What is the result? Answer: 0.348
